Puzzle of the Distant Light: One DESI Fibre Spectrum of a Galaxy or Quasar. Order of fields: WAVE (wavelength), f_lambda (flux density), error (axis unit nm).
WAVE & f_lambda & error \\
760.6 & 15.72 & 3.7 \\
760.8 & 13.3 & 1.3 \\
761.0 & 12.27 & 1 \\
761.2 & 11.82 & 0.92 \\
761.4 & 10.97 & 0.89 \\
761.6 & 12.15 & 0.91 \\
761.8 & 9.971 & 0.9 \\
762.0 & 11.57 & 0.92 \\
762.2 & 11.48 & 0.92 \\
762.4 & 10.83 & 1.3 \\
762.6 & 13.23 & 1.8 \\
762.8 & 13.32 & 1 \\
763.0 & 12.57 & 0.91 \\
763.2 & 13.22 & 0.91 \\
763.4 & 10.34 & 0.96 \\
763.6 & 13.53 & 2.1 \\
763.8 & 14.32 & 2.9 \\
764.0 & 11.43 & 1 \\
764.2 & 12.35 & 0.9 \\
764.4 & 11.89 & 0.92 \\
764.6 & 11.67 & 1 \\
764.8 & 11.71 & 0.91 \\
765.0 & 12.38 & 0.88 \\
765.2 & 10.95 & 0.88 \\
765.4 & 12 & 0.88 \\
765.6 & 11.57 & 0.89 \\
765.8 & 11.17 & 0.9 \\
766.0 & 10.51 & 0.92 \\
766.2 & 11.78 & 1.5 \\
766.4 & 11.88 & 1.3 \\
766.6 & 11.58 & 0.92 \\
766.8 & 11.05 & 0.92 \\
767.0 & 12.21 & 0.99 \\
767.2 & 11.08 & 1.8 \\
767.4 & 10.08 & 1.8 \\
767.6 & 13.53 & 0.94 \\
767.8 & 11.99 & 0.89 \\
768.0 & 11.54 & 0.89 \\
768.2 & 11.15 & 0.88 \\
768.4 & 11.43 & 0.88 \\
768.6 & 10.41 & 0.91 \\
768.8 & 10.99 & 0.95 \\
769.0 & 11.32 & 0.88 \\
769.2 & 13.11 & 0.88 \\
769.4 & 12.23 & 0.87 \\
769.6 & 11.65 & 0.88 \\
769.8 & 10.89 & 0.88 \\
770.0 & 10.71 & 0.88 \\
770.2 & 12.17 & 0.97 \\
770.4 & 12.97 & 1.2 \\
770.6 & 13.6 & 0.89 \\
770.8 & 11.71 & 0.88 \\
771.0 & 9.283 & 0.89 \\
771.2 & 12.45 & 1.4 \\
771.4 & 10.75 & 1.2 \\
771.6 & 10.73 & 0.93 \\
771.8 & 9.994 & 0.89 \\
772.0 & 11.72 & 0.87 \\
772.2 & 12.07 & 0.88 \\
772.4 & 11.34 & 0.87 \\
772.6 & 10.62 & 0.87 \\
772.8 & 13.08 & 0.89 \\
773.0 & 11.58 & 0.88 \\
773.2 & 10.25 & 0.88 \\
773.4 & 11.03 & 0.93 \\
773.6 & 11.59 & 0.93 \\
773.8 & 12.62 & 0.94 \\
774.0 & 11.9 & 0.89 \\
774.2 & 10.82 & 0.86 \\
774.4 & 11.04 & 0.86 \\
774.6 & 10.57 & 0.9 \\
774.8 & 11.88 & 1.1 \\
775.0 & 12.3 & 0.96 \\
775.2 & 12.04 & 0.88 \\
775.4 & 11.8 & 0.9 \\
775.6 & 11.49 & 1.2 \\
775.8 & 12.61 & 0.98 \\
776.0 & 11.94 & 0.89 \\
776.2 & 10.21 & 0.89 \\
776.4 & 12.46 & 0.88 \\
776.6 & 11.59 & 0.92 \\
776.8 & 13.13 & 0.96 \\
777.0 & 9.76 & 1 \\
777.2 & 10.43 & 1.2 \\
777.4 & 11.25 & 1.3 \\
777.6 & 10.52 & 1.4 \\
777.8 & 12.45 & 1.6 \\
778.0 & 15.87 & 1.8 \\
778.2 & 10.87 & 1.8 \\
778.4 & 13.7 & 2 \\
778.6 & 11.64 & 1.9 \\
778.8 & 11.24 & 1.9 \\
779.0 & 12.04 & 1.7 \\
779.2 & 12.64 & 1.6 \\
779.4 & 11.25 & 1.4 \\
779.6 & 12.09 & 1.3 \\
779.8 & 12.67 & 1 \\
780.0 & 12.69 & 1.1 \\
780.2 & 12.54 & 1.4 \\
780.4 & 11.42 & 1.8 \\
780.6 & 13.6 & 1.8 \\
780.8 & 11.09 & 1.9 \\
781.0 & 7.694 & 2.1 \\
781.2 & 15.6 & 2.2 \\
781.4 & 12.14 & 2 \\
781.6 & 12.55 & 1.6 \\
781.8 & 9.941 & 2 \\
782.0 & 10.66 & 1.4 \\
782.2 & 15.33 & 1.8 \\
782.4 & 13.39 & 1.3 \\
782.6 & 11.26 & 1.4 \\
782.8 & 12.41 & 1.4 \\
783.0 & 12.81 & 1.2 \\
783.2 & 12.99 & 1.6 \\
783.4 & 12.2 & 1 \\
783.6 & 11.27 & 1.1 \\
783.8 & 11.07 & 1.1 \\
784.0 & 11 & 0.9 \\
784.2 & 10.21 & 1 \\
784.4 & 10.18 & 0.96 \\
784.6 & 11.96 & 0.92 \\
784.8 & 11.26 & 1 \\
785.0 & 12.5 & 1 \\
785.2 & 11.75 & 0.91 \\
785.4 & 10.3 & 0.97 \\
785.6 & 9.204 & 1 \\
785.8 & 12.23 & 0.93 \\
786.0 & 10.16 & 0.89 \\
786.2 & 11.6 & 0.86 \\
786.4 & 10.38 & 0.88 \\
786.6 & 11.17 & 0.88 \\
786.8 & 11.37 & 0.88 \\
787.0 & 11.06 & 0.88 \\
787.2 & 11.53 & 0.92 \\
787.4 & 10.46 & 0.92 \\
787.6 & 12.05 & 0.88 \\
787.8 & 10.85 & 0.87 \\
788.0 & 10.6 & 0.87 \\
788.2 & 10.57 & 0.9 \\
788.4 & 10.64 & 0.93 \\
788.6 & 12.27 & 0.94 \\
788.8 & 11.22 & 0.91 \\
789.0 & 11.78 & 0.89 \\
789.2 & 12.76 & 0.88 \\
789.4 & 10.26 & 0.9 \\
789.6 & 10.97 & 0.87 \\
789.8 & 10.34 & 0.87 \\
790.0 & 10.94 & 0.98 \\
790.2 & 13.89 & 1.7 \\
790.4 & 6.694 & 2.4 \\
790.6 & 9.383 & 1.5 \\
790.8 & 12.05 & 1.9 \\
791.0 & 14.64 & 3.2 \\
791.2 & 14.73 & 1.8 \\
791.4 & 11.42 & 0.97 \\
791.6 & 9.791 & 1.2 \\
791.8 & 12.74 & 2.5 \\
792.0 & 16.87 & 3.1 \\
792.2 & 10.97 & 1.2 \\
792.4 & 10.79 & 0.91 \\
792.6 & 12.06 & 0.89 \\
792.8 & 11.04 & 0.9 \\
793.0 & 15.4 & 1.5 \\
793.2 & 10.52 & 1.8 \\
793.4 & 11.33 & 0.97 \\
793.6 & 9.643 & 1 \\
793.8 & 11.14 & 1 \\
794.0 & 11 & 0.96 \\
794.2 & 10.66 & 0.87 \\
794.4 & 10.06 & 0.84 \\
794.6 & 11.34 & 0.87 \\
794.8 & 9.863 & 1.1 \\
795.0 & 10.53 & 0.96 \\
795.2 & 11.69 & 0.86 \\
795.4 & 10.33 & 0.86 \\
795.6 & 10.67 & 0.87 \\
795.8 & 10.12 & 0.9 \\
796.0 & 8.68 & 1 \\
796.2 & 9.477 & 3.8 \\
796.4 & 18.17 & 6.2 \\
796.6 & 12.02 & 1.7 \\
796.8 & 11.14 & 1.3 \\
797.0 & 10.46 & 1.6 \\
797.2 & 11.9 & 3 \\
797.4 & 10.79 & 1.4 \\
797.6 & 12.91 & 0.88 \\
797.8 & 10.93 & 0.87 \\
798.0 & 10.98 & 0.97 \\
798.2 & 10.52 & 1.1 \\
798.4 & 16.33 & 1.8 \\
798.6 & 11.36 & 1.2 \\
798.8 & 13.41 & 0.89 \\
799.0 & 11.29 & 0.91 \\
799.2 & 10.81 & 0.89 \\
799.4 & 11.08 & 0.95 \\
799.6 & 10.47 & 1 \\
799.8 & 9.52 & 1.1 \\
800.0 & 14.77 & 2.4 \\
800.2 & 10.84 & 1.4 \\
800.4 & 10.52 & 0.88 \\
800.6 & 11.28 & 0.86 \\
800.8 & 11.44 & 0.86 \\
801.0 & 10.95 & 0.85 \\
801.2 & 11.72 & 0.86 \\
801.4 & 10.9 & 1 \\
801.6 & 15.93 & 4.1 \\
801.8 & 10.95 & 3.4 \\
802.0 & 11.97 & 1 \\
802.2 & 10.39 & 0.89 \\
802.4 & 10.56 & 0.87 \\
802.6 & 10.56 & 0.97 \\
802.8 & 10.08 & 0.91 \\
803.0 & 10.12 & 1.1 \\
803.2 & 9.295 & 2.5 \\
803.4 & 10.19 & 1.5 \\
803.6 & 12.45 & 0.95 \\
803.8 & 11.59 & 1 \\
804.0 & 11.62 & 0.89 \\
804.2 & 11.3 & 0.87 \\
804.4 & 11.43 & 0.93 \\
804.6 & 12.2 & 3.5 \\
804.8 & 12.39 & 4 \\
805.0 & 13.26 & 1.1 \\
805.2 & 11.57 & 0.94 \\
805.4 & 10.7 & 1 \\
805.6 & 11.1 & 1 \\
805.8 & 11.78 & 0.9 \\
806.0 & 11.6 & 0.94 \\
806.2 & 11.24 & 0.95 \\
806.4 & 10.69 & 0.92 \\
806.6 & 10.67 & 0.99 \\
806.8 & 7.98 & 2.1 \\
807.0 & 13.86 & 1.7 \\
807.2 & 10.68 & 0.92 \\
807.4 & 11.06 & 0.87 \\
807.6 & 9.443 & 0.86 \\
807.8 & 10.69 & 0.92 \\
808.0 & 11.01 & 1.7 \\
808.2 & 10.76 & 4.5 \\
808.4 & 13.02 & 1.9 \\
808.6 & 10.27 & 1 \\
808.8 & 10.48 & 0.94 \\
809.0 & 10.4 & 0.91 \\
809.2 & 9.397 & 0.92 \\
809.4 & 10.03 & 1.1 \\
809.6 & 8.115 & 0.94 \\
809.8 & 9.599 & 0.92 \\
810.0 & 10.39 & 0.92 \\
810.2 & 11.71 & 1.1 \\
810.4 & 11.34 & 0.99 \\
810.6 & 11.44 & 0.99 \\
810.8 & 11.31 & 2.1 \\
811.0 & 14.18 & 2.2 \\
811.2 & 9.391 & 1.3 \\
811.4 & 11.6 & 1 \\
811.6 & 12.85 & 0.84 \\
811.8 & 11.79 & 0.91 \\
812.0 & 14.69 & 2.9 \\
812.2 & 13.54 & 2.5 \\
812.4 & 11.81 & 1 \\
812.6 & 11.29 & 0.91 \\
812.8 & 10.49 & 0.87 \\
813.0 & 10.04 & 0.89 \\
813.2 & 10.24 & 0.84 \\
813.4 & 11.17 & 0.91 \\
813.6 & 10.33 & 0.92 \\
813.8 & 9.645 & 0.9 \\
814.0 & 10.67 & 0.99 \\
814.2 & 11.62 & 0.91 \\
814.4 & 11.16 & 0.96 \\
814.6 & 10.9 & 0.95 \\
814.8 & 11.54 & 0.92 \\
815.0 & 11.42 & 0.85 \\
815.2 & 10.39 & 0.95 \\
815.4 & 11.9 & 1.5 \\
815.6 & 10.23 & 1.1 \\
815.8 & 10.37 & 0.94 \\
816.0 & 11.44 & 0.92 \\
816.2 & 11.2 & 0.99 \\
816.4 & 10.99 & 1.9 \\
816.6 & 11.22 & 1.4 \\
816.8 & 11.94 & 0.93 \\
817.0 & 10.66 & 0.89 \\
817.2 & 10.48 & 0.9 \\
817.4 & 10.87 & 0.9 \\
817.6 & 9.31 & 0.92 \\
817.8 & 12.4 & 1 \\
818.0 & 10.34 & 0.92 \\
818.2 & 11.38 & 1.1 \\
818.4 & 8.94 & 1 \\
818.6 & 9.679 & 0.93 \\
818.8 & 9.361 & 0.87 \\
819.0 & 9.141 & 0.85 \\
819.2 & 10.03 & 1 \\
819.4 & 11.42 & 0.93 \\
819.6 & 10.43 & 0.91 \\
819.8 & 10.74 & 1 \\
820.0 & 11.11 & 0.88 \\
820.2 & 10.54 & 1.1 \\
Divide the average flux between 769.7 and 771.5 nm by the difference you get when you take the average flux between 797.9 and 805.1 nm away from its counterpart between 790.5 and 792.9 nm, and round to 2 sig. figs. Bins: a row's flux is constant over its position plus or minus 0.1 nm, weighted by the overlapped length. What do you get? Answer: 17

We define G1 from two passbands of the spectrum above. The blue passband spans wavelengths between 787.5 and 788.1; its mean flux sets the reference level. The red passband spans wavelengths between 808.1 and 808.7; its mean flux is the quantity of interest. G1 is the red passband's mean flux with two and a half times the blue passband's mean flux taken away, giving -16.6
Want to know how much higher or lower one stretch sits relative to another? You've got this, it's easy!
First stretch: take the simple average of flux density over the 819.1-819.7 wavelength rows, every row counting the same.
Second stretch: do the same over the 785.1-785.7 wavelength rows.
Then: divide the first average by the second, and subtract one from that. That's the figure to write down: 0.020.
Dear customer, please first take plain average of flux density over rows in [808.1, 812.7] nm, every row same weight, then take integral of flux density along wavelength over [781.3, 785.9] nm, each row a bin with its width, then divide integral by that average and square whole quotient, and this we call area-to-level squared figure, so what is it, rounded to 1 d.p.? 22.7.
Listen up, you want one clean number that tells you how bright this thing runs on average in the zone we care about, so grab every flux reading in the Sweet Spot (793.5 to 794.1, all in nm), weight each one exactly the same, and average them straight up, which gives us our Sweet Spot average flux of 10.6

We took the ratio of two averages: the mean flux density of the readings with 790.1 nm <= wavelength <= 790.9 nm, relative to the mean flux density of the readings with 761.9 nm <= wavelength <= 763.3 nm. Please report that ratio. 0.85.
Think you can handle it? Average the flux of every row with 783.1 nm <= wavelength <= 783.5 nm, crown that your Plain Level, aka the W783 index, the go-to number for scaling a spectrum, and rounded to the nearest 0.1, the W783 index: 12.6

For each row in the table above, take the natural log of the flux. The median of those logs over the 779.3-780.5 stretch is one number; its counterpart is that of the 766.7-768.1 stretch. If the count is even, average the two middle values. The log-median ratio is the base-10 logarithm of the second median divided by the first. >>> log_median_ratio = -0.011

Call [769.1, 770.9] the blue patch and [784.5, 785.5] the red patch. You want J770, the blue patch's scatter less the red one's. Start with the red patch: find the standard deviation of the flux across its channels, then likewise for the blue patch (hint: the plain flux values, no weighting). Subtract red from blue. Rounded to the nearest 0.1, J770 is 0.2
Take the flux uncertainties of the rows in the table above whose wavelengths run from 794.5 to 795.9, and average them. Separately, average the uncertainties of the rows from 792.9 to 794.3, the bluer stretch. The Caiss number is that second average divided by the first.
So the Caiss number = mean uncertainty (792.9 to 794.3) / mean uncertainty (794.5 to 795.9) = 1.3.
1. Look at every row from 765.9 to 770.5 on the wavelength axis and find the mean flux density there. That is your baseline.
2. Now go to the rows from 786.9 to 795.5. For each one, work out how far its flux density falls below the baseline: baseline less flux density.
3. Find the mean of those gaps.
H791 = 0.21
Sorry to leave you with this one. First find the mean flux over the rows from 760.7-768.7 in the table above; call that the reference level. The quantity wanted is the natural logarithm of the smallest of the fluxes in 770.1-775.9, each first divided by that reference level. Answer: -0.24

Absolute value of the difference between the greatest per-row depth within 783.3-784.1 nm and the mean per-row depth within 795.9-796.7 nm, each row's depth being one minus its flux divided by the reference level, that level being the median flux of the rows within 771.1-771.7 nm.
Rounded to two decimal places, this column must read 0.10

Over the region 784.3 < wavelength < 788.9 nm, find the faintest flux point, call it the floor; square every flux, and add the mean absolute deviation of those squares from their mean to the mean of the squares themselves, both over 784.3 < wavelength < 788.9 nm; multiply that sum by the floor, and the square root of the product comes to 35.7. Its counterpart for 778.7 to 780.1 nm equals 42.2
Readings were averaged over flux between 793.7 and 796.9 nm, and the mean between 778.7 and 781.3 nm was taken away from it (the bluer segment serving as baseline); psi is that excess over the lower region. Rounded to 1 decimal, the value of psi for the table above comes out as -1.0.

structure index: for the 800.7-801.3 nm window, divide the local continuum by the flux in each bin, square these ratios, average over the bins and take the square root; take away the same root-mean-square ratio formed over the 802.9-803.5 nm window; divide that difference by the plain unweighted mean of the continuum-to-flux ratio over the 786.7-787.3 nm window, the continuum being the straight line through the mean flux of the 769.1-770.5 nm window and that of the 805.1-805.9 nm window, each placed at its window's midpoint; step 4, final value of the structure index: -0.15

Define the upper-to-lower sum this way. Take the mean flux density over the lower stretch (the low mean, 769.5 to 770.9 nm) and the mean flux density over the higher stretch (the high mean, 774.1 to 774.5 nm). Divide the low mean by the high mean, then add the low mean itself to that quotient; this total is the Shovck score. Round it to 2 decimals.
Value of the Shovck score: 13.05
